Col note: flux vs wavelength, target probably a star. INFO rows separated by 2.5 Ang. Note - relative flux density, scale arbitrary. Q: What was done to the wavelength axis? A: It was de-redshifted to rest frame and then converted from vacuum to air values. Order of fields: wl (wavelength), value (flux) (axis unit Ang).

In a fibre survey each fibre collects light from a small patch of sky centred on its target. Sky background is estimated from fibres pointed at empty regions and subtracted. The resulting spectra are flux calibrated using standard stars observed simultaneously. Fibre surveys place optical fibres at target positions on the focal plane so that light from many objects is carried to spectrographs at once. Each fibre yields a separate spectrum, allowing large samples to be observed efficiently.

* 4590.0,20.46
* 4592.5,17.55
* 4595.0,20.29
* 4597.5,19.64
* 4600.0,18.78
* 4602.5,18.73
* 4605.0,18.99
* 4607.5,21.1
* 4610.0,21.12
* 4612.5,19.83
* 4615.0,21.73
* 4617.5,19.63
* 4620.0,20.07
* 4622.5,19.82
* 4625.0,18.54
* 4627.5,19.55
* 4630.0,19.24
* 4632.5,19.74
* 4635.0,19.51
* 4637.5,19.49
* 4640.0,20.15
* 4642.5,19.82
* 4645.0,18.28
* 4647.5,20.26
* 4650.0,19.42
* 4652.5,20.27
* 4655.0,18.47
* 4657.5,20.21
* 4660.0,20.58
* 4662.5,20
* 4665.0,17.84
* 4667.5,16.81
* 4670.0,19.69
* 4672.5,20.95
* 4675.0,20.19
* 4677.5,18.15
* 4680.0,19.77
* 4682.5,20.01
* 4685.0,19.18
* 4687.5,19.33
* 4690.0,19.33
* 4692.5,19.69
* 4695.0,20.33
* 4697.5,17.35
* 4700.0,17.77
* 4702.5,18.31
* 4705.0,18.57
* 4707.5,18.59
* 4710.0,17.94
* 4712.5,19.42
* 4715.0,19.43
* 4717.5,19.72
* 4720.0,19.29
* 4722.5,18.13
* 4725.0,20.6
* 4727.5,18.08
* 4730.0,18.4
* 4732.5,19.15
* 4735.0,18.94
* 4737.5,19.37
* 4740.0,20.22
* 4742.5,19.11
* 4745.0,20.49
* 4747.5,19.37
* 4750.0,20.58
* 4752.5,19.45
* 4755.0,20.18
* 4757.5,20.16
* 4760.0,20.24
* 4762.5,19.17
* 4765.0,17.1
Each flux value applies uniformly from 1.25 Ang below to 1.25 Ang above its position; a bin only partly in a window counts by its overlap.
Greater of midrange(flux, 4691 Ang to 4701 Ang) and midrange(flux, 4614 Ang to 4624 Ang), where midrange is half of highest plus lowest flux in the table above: 20.7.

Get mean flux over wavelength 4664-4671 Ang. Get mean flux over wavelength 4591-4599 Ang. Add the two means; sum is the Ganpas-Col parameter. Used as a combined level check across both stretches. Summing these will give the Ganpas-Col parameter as 37.3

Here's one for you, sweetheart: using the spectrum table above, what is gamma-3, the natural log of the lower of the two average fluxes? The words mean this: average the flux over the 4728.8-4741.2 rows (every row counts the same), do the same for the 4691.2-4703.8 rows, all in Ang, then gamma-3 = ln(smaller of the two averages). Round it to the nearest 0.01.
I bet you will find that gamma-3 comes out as 2.93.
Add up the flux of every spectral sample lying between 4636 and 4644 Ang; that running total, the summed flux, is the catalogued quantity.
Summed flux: 59.5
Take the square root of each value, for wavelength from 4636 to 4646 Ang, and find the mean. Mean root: 4.41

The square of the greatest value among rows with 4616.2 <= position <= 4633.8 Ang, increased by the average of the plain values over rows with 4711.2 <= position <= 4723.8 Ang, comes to 422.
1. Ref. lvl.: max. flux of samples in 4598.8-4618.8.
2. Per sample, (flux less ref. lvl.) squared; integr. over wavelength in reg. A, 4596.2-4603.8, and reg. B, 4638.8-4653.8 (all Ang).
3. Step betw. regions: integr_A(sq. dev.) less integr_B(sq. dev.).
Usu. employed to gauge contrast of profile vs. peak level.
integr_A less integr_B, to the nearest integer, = -14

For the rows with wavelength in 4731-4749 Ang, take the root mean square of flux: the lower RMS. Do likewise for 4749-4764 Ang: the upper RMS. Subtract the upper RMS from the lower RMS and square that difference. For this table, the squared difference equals 0.19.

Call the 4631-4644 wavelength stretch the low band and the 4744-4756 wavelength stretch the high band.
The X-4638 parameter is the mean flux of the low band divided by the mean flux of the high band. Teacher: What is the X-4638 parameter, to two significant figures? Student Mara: 0.99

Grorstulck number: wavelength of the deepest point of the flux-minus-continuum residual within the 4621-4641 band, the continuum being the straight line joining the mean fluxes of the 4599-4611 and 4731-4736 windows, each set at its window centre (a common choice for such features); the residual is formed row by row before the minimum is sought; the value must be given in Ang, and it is 4625.0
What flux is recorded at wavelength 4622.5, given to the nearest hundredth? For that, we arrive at 19.82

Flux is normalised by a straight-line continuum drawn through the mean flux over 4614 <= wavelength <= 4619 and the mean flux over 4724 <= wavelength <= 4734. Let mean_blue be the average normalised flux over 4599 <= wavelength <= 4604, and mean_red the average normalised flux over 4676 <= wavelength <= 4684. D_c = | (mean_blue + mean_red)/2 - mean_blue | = 0.040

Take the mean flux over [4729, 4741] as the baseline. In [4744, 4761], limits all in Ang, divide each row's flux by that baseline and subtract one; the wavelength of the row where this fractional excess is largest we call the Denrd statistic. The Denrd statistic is 4750.0 Ang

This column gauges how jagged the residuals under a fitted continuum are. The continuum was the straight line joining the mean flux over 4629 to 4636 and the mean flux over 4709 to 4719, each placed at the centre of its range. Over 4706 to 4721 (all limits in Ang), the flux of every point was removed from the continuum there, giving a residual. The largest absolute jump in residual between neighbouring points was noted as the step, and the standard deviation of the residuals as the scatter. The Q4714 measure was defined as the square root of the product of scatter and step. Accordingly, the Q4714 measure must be 1.0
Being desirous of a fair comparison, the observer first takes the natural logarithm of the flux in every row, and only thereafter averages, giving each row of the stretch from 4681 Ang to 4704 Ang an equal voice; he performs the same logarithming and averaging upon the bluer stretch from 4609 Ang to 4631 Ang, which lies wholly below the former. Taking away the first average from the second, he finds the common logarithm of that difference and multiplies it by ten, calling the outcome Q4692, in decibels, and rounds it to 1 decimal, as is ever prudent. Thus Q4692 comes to -13.3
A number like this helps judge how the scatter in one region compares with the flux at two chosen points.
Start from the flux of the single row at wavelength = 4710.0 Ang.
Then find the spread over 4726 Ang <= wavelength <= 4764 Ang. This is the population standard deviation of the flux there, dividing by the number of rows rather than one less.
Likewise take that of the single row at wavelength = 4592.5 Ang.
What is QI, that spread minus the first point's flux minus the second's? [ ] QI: -34.8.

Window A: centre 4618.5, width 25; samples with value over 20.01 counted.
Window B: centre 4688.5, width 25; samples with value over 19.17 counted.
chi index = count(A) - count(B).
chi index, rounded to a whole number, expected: -3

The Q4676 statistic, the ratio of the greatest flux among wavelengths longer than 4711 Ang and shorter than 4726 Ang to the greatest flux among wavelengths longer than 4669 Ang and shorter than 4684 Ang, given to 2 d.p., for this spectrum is 0.98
